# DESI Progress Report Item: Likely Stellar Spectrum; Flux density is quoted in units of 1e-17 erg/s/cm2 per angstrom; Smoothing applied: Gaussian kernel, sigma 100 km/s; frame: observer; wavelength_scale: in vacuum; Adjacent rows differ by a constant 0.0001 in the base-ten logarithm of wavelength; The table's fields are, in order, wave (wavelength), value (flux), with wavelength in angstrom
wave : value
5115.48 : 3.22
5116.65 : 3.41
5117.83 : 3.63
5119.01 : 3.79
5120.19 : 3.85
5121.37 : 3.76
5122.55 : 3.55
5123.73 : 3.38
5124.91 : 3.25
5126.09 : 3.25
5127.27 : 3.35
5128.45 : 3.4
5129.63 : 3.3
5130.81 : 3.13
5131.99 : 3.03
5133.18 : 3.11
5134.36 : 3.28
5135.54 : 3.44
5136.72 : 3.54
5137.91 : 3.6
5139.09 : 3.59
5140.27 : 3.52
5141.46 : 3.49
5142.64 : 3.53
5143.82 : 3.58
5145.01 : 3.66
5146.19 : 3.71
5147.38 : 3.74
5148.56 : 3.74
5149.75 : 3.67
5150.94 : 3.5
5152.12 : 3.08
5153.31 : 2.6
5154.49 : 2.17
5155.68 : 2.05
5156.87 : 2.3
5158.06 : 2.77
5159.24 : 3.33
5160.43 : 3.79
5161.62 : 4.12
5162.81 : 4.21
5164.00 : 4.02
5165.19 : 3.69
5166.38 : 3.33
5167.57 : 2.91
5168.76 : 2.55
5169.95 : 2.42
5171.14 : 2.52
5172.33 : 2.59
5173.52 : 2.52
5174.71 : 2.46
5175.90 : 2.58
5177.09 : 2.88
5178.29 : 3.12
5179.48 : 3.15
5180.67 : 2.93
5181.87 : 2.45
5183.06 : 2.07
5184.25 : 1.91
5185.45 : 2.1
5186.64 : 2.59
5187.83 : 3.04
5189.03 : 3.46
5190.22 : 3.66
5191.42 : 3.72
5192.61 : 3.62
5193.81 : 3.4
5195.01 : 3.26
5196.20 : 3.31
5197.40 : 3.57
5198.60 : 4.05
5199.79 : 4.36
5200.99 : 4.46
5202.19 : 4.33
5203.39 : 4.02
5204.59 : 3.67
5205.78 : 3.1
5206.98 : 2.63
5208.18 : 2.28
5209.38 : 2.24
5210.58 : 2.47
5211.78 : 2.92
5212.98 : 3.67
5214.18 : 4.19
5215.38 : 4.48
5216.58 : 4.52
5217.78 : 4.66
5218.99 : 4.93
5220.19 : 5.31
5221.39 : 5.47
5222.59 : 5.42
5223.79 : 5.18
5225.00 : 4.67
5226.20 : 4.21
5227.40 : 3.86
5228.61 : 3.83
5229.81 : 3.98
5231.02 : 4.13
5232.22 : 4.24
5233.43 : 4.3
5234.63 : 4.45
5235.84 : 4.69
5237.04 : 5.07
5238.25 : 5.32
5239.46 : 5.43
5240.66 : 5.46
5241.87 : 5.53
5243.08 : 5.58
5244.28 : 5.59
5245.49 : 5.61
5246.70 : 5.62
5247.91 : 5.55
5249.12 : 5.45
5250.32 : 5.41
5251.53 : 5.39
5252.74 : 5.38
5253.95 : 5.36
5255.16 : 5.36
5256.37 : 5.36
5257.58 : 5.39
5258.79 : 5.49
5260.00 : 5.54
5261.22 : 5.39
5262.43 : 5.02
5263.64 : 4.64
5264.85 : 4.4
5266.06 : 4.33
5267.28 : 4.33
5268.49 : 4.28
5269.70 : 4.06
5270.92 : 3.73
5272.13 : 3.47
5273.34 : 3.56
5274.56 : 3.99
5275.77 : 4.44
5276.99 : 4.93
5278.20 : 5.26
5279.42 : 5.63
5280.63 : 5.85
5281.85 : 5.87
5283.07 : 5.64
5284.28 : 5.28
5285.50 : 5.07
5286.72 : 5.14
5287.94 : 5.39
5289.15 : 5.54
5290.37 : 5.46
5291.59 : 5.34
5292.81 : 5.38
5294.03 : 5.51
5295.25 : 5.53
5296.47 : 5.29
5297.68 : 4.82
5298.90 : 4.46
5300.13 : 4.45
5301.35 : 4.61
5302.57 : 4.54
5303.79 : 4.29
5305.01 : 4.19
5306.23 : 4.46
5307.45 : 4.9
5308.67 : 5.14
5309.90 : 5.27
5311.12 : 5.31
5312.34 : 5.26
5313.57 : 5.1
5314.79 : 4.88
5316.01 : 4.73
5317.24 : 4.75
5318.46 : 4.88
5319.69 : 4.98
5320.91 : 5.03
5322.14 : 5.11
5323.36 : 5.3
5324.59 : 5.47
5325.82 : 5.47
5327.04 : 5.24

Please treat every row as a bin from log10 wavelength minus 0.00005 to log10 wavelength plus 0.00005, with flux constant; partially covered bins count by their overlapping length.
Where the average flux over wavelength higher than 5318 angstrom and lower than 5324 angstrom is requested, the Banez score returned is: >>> 5.1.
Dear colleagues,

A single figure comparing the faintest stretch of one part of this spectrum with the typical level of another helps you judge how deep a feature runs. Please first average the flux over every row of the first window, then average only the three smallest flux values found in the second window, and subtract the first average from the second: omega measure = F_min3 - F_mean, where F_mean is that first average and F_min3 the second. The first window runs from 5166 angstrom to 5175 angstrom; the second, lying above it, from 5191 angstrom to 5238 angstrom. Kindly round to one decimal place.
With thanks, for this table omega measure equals -0.3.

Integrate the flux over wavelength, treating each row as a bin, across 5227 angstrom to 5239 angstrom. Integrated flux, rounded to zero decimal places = 53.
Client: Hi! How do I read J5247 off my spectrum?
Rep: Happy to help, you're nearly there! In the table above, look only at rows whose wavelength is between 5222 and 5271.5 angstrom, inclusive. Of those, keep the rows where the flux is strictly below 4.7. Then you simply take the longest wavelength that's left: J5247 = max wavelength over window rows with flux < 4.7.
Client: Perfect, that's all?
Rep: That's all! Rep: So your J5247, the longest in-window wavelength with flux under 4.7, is 5270.92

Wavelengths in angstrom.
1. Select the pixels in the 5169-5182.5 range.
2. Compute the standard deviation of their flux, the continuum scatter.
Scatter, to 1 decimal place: 0.3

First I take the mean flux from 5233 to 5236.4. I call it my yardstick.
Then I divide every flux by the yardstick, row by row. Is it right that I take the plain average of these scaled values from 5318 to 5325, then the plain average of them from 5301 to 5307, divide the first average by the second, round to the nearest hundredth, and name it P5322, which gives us 1.16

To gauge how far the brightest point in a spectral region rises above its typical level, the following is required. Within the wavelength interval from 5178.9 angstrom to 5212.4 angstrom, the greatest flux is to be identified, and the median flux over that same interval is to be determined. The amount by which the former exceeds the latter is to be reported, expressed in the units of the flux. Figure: 1.3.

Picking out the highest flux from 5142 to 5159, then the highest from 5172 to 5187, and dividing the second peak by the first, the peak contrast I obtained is 0.8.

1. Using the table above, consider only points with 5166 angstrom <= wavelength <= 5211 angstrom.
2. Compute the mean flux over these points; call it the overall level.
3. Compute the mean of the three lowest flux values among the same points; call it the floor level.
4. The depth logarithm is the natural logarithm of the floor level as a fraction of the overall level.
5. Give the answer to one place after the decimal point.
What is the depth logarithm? -0.4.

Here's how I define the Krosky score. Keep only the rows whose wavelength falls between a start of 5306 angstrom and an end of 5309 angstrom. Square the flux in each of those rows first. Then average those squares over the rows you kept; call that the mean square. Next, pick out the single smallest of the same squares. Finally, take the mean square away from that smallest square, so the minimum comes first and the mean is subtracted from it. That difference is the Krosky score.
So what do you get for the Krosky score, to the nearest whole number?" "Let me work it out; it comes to -4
